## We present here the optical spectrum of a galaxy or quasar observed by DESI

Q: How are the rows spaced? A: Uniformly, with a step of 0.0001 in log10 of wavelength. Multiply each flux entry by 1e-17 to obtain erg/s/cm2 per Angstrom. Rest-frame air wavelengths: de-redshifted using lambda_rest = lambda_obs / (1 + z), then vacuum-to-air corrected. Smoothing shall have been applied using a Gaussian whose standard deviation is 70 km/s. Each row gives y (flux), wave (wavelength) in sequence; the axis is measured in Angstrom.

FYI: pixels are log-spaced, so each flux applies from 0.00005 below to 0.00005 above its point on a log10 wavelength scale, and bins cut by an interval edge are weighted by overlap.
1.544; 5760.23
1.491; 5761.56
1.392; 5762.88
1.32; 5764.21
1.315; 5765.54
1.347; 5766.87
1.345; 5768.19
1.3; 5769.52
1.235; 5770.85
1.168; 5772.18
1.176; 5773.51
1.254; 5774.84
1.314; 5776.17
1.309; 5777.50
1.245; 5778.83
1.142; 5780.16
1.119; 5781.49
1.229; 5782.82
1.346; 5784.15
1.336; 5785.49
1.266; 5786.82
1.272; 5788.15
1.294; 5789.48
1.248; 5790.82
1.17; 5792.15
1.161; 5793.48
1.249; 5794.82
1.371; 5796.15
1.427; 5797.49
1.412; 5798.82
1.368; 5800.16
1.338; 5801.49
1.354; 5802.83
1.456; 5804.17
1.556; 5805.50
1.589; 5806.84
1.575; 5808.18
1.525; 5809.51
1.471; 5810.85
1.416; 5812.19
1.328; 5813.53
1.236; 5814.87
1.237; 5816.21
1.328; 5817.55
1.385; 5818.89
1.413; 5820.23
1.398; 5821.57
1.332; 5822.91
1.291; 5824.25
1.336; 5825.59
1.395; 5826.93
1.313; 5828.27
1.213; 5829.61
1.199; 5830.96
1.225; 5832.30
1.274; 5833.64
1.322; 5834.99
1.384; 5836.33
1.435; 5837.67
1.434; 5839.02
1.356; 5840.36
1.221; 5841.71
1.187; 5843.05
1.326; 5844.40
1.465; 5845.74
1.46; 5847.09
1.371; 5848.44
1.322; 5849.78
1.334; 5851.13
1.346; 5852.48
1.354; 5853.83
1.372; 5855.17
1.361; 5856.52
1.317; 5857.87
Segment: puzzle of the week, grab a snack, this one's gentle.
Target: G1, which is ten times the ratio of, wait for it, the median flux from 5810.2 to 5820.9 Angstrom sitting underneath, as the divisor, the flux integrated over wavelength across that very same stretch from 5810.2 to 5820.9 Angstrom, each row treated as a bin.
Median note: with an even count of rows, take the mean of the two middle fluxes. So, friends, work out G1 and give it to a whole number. 107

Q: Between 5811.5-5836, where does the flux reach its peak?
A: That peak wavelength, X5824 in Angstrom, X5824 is 5812.19 Angstrom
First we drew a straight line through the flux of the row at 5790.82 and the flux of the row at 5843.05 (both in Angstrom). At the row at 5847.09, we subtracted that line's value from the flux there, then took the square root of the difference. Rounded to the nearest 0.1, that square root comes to 0.5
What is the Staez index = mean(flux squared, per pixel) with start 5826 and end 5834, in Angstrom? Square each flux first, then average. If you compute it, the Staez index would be 1.62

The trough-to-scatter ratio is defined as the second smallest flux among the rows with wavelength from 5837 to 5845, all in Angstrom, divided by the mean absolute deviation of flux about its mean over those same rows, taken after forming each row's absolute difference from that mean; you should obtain 15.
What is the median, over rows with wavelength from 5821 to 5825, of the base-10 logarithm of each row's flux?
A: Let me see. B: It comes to 0.125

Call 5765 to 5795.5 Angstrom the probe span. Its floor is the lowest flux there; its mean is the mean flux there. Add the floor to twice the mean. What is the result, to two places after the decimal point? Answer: 3.63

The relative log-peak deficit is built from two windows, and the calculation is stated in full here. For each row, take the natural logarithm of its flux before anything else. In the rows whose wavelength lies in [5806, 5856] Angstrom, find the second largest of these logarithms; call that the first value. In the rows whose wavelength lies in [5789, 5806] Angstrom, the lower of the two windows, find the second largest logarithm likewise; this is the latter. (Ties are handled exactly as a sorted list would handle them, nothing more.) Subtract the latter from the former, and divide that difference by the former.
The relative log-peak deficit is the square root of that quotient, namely 0.42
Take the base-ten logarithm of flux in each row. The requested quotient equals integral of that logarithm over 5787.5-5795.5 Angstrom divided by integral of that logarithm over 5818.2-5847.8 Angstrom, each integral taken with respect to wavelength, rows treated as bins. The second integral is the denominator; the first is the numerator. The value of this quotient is 0.2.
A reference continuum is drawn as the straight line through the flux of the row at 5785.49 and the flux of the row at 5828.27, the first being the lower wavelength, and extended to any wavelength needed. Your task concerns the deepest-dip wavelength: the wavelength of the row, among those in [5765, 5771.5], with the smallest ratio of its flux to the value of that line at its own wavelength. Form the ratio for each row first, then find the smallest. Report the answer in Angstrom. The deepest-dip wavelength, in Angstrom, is 5770.85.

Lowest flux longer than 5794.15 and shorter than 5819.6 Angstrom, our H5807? 1.236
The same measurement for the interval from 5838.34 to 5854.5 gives 1.187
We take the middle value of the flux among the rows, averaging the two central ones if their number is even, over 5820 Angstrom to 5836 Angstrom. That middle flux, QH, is 1.32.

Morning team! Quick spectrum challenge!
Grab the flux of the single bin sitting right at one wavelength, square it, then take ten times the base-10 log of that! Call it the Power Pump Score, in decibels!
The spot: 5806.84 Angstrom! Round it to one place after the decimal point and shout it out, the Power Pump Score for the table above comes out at 4.0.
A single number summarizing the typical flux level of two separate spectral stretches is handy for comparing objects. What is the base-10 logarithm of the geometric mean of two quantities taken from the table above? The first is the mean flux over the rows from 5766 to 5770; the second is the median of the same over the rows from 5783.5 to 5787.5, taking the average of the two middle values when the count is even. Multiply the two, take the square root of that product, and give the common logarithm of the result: 0.125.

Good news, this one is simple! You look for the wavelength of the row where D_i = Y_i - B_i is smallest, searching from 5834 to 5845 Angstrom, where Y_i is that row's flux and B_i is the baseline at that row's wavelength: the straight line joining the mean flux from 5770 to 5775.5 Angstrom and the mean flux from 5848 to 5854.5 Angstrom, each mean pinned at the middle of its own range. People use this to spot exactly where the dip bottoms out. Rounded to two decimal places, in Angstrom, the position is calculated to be 5843.05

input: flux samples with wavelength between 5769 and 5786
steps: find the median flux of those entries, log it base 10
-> 0.095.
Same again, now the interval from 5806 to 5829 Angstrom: 0.141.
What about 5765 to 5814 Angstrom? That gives 0.119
